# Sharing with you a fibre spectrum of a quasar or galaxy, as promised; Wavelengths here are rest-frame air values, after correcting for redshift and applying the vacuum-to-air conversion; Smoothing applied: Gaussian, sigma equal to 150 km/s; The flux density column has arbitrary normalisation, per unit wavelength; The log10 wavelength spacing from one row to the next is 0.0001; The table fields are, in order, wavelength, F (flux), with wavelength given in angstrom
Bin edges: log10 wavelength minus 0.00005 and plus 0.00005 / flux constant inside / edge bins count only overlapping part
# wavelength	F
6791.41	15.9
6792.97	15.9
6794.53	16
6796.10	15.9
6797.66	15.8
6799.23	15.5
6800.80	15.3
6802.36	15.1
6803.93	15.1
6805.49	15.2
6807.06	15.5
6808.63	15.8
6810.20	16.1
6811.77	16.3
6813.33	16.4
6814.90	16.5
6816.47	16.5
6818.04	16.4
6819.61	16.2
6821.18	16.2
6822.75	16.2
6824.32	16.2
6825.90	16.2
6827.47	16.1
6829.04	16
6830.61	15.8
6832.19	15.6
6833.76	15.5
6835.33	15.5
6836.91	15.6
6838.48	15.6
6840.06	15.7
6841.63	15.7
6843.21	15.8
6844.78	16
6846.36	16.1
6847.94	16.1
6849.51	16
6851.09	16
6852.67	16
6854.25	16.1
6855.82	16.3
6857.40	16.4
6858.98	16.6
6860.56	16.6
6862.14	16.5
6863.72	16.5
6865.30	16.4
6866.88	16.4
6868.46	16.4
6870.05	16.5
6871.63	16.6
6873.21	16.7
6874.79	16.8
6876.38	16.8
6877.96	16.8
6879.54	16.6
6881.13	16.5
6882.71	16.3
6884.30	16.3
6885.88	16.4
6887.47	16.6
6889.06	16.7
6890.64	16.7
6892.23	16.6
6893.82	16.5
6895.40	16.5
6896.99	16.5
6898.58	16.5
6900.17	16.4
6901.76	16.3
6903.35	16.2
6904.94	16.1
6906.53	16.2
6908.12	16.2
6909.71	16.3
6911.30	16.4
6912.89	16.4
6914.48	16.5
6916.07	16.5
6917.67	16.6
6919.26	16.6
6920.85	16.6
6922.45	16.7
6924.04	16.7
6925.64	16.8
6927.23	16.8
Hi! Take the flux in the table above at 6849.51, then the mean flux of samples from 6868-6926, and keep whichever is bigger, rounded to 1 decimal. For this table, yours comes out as 16.5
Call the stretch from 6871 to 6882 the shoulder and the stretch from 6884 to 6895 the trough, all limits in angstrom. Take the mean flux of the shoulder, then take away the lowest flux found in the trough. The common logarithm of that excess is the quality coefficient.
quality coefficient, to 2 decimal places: -0.41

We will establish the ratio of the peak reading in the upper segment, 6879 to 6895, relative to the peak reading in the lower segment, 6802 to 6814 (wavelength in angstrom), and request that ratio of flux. 1.02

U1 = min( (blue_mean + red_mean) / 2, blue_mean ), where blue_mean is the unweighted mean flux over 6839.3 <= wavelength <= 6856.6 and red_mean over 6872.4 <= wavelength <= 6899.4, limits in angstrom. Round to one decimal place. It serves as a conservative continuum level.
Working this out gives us 16.0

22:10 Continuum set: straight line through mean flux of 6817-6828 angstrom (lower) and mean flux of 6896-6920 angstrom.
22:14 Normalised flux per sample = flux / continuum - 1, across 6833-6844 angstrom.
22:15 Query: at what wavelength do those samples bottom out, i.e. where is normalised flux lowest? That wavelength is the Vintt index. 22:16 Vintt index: 6835.33 angstrom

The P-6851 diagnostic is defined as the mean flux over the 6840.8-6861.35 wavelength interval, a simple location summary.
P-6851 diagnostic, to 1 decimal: 16.1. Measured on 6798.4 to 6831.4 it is 15.9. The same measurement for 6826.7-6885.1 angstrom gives 16.2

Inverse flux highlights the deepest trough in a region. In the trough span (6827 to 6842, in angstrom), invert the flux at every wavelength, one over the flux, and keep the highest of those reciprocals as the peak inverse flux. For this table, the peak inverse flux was 0.065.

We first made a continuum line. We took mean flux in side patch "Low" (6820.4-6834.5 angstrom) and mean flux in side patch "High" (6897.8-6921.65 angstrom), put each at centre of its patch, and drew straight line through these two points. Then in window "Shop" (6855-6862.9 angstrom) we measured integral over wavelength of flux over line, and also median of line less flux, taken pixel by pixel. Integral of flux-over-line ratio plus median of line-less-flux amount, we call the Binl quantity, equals 7.72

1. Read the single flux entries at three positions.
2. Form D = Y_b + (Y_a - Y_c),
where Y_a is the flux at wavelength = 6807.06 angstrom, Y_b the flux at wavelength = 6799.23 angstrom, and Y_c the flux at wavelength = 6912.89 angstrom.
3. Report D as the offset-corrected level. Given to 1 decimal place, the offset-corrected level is 14.6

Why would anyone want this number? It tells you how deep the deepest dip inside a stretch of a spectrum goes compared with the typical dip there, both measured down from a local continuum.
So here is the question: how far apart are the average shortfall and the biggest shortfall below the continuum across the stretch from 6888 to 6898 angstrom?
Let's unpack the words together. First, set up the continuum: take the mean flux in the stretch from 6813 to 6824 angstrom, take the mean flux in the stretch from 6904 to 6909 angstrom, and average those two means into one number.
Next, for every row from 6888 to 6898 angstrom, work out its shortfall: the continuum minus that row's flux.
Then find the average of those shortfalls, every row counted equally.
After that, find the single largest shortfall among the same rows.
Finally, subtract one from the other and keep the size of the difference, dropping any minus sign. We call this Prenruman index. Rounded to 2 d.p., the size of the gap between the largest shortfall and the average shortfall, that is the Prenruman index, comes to 0.08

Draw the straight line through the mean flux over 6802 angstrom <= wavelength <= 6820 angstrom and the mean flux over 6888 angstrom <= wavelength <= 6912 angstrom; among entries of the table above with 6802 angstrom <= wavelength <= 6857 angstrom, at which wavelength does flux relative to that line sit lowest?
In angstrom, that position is 6803.93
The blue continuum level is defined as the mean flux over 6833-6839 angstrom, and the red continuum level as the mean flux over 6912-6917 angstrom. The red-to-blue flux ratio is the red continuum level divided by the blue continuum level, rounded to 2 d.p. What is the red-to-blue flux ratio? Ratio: 1.06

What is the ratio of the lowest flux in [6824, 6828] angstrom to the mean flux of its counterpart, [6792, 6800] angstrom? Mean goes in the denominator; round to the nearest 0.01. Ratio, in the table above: 1.02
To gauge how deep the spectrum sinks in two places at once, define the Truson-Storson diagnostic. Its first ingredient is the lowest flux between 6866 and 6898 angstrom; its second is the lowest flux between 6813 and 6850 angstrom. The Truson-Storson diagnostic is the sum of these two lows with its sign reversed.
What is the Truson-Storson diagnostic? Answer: -31.8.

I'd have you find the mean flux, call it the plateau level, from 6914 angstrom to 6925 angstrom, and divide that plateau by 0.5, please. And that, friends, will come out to 33.2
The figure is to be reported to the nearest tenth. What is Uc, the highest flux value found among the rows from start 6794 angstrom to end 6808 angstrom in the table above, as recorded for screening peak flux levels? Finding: 16.0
